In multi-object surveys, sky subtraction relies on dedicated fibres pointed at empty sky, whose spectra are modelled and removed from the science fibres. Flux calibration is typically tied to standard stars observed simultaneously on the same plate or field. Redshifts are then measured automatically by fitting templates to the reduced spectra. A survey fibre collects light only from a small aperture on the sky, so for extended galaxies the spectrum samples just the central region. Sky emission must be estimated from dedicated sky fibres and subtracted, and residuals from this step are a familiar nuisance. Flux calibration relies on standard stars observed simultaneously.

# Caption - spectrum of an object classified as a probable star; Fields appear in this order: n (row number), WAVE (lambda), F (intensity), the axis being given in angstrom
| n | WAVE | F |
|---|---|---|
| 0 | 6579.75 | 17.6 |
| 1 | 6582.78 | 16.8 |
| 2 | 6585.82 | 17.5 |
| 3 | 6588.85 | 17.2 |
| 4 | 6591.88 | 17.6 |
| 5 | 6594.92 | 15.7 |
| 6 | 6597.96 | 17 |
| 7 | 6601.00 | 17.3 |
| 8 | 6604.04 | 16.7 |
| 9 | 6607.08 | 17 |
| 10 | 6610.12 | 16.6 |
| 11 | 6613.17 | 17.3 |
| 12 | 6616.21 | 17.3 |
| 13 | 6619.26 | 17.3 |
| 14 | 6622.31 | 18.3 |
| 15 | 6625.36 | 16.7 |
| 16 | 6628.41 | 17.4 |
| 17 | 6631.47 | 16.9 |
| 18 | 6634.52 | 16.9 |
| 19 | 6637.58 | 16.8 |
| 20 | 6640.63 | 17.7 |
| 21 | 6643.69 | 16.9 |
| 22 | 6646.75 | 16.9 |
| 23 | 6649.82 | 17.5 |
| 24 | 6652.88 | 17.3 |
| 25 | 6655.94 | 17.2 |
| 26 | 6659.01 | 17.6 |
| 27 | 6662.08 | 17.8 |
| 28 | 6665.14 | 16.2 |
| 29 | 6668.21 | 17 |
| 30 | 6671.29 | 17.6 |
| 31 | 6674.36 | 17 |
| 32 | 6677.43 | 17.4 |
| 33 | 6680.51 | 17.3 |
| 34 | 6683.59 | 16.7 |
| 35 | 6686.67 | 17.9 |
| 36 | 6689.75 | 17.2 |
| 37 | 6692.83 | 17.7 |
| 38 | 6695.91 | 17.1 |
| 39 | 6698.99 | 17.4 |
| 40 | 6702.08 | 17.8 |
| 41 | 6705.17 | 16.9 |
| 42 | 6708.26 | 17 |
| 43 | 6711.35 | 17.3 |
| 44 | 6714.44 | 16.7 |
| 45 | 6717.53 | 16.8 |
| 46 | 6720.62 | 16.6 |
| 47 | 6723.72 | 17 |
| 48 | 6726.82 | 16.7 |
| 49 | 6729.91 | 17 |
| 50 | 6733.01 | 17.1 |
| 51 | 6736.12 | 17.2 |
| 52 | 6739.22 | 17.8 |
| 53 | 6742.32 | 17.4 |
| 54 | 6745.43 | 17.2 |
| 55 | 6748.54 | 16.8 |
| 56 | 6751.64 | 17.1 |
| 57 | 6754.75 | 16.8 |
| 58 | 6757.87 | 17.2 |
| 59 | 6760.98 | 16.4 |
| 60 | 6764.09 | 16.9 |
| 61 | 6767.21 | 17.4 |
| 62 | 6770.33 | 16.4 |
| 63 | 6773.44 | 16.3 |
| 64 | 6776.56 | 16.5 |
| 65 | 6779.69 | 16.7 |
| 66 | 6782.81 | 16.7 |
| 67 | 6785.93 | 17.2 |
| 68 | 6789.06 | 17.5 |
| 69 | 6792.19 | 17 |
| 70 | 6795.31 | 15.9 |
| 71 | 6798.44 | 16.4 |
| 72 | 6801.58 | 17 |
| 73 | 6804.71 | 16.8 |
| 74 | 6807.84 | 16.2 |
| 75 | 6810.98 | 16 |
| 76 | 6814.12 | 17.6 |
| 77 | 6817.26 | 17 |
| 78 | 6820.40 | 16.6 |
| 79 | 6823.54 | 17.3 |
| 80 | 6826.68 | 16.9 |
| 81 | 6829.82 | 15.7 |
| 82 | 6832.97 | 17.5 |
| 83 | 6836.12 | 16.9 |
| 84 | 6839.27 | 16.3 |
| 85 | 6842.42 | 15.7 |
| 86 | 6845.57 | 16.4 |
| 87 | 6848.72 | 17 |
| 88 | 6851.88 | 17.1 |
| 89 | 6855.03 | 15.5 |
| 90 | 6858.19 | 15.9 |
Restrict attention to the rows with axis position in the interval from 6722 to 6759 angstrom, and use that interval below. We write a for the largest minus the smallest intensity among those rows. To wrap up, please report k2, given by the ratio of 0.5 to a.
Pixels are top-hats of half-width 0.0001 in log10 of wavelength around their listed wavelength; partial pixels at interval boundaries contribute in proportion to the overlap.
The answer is 0.45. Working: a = 1.10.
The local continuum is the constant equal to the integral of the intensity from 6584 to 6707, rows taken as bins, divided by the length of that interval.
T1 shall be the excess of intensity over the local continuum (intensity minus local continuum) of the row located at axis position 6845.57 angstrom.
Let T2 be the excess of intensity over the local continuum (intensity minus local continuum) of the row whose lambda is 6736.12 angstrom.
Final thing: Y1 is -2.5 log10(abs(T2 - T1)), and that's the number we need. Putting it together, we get 0.2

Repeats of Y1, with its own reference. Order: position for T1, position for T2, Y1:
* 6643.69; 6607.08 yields 2.5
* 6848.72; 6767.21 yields 1.0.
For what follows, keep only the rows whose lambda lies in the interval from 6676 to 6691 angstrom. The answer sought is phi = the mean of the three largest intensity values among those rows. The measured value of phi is 17.5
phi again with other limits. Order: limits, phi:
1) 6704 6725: 17.1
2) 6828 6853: 17.2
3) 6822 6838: 17.2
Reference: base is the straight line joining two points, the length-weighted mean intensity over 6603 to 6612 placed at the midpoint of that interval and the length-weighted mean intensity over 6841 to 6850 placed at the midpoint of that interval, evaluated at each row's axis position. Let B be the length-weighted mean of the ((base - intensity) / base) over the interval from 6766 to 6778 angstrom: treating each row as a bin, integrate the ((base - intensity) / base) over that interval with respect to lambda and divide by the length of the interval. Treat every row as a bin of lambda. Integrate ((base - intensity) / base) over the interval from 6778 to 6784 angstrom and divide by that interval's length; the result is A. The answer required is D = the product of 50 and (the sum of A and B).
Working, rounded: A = -0.013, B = -0.008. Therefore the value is -1.0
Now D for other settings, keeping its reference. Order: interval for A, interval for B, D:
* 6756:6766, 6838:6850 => -0.9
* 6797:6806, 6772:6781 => -0.9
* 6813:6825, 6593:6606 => -1.8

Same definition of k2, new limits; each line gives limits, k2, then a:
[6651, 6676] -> 0.31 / 1.60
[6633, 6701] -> 0.29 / 1.70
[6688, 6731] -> 0.42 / 1.20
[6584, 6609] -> 0.26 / 1.90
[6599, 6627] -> 0.29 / 1.70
